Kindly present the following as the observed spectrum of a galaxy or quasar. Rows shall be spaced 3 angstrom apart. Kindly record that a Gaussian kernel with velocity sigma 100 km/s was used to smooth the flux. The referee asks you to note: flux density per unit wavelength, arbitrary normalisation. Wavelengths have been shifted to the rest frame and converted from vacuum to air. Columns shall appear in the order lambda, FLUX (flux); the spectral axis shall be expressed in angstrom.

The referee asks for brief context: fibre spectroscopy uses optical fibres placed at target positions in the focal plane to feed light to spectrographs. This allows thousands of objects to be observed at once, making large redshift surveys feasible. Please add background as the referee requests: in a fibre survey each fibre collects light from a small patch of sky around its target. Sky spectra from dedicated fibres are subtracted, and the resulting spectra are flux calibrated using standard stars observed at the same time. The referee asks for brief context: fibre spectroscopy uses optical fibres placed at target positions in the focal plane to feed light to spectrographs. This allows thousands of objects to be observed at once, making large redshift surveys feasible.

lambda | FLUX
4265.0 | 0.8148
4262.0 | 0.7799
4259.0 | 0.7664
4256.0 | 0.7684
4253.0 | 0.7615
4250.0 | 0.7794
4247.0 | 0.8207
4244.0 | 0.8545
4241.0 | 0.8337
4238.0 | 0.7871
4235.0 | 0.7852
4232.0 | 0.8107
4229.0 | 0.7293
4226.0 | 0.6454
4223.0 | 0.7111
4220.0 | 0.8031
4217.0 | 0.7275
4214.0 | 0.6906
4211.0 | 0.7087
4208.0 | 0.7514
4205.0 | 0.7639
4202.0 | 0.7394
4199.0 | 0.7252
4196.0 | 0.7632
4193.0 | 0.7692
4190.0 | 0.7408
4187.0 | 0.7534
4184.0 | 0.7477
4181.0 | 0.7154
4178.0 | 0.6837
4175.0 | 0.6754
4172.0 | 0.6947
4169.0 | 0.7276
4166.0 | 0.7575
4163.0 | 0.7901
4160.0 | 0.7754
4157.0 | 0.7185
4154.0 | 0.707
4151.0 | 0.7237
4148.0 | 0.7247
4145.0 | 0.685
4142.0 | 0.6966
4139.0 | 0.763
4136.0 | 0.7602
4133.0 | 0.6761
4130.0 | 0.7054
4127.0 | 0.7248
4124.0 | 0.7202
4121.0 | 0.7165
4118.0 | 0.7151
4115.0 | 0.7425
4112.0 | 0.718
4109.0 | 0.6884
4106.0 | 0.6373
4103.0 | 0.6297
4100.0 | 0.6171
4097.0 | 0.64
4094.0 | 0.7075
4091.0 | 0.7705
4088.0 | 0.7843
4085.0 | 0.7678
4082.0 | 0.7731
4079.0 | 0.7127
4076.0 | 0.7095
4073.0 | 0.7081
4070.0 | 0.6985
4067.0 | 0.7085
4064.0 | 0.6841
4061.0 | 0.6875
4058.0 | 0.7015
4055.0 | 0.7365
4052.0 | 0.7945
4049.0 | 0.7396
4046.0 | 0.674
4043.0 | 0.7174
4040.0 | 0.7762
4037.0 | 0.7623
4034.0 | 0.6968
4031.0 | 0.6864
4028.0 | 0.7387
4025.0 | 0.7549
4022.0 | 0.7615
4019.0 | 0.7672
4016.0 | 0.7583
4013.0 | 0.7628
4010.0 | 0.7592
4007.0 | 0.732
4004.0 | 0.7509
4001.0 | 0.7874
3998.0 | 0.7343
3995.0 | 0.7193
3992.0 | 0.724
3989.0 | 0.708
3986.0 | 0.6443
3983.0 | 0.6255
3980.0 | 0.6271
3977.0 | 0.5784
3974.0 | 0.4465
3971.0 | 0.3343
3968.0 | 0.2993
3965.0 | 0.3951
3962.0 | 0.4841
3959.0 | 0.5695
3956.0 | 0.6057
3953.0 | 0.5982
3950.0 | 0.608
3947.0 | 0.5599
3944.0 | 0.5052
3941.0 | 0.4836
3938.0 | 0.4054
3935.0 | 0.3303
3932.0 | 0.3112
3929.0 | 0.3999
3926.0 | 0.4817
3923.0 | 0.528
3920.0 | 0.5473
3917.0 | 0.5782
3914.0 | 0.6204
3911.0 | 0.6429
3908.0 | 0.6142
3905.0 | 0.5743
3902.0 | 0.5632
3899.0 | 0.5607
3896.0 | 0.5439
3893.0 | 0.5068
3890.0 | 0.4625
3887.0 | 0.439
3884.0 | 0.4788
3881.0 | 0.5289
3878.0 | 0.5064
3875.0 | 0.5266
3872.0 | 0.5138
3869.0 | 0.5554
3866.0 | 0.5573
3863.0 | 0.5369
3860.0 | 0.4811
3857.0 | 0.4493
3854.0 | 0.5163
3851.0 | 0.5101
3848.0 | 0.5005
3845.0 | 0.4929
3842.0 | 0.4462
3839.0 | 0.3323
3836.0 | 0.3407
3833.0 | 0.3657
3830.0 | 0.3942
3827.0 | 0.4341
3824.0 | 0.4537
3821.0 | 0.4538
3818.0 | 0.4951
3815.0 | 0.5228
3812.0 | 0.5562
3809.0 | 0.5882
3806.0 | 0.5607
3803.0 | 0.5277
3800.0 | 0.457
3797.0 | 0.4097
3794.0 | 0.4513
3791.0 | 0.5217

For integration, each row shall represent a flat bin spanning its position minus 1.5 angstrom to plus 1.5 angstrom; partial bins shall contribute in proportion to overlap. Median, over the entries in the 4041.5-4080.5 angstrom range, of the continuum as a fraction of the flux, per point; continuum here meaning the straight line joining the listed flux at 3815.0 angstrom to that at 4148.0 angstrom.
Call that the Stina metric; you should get 0.96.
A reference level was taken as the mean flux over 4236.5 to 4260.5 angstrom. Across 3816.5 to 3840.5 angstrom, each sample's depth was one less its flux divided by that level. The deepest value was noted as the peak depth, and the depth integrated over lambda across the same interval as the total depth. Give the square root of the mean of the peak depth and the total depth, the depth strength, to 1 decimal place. 2.5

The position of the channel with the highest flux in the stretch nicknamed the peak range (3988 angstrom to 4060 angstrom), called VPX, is 4052.0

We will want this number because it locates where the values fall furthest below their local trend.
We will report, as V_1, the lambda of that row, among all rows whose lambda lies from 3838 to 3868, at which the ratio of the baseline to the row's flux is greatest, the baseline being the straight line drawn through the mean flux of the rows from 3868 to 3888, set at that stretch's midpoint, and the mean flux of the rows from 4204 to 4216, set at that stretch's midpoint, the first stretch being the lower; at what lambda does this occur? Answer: 3839.0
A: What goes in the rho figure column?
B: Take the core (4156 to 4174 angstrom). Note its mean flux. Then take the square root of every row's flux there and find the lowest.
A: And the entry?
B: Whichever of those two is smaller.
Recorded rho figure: 0.74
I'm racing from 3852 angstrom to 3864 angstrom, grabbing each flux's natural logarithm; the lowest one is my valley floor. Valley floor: -0.80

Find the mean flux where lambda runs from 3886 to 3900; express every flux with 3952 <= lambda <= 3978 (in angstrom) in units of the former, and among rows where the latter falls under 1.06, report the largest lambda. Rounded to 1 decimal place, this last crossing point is 3974.0 angstrom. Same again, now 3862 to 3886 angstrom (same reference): 3884.0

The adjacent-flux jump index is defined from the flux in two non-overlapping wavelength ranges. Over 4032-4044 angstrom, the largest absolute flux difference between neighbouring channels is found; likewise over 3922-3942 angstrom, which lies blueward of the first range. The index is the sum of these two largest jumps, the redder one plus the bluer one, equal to 0.15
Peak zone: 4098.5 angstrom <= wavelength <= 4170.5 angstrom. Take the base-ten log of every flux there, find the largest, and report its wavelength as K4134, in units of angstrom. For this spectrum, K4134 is 4163.0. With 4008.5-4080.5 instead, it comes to 4052.0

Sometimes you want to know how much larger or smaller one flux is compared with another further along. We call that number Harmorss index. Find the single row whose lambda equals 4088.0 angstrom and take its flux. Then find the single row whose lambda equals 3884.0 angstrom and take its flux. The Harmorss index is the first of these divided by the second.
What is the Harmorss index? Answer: 1.6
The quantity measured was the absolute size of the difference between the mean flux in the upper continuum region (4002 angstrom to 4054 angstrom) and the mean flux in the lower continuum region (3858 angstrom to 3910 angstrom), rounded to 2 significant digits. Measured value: 0.22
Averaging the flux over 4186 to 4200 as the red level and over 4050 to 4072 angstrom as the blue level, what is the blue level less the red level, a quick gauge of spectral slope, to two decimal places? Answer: -0.03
